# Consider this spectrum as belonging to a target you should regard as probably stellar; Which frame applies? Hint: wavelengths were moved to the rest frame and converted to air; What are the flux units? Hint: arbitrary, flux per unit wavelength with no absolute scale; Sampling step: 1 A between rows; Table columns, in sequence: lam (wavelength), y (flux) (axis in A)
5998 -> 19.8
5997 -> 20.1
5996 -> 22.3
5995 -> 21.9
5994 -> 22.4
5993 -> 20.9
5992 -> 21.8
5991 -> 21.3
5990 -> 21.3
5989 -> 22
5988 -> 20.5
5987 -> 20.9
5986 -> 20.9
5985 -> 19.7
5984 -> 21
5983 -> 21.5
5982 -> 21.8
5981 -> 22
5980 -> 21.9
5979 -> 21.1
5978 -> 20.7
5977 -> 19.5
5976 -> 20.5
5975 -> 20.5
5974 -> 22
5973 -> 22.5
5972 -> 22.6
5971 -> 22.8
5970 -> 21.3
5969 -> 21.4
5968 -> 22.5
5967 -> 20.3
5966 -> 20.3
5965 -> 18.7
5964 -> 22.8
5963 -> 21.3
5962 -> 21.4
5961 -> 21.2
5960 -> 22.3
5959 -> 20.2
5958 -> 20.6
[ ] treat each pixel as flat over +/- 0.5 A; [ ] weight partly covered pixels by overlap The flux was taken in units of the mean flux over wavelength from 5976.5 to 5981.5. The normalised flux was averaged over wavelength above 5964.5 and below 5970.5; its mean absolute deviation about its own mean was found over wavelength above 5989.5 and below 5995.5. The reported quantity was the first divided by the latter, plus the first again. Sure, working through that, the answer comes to 49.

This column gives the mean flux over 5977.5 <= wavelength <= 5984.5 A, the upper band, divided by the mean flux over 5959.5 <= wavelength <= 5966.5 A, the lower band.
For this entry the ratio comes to 1.01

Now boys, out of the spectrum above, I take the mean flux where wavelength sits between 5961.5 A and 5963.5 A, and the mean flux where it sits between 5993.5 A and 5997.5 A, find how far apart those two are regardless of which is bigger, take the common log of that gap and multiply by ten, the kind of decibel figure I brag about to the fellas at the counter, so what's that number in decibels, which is -5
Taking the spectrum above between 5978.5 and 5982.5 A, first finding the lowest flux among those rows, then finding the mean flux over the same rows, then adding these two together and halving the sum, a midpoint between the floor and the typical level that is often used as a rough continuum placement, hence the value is 21.4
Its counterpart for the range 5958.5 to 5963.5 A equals 20.7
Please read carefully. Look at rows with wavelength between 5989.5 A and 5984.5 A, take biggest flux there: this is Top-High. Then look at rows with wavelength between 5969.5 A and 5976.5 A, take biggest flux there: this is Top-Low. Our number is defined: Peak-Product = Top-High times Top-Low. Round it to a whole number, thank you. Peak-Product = 502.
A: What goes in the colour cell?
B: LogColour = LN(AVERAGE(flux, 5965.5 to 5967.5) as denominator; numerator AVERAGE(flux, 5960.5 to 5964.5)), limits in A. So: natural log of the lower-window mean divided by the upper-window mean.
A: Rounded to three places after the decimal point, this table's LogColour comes 0.066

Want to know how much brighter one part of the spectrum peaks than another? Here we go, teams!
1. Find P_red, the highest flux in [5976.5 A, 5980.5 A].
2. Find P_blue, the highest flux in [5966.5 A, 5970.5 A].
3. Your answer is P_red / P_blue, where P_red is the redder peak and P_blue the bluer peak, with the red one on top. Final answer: 0.97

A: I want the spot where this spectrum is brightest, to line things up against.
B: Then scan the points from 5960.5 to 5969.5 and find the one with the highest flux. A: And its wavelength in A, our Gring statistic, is 5964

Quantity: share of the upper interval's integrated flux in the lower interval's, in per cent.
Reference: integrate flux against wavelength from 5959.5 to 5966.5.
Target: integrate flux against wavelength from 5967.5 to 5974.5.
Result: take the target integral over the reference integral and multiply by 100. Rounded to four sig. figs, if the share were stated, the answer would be 104.8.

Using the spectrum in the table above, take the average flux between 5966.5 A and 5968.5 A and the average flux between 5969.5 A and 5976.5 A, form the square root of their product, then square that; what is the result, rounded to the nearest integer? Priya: 465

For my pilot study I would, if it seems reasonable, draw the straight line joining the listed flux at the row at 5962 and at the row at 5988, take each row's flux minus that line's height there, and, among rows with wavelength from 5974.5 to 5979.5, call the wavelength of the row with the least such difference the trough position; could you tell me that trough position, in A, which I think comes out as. 5977 A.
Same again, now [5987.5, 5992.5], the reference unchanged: 5988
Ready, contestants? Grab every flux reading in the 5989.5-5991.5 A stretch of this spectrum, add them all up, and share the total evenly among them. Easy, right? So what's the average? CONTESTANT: 21.3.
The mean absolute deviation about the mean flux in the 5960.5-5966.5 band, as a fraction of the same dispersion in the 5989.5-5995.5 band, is 2.23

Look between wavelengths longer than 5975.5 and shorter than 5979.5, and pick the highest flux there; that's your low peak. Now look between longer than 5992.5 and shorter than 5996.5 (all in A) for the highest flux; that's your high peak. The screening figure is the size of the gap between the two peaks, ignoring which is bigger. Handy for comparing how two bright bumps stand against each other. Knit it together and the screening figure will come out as 1.3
